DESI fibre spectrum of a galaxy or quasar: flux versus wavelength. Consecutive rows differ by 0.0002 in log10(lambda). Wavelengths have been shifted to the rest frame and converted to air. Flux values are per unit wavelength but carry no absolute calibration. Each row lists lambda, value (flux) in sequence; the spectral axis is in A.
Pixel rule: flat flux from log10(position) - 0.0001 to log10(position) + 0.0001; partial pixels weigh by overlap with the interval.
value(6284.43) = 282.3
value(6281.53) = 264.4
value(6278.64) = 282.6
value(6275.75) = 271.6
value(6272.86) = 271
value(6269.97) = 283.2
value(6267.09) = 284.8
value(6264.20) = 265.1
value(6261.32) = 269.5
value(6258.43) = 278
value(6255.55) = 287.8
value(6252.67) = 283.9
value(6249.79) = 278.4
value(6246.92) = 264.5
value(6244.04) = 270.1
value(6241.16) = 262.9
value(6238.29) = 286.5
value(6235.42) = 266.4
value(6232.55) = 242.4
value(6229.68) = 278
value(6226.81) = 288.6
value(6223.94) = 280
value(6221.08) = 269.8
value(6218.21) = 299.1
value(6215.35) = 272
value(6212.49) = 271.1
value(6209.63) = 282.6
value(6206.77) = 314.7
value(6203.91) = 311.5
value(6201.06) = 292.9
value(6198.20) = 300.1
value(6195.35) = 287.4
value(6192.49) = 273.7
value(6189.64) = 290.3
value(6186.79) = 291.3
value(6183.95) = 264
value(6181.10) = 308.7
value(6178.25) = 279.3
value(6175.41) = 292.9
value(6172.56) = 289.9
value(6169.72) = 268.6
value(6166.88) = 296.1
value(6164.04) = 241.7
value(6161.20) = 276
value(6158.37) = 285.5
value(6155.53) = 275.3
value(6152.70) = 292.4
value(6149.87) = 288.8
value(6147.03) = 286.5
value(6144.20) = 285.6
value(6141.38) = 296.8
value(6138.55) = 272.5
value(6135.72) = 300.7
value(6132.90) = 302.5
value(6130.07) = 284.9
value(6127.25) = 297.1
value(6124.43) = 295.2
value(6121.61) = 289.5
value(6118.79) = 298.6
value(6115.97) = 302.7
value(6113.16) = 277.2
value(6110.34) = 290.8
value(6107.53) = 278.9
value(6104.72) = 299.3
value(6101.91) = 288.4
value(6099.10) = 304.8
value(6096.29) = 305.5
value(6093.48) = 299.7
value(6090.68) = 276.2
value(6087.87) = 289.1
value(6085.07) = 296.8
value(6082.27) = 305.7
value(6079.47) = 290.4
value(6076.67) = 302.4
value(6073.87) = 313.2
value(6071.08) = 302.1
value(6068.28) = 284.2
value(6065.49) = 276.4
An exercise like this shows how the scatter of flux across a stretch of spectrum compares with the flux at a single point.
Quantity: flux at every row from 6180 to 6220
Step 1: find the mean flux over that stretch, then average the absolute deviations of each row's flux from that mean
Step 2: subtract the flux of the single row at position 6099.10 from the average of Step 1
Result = -292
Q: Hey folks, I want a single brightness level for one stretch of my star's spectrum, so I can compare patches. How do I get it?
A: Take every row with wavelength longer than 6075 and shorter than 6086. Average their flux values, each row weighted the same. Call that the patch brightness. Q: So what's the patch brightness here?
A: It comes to 299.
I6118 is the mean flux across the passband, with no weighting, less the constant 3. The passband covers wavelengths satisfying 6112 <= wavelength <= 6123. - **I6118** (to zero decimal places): 289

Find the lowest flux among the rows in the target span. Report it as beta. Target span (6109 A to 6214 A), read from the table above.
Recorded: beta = 241.7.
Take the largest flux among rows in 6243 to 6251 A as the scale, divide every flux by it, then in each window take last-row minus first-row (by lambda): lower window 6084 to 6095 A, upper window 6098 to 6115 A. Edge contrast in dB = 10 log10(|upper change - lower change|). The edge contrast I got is -9.6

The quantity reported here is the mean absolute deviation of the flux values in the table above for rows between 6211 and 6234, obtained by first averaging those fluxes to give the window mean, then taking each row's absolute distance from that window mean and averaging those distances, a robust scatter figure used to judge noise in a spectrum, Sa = 11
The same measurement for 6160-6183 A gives 15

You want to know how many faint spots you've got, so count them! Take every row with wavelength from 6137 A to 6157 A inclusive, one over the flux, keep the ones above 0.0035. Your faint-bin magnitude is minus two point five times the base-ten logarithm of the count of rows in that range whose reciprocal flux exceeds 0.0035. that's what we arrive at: -1.2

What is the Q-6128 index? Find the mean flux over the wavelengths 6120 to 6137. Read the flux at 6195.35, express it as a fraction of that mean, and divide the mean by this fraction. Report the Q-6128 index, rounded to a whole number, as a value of 303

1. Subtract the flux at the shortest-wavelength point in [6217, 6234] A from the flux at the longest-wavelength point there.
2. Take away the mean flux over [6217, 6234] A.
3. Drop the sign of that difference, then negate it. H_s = -333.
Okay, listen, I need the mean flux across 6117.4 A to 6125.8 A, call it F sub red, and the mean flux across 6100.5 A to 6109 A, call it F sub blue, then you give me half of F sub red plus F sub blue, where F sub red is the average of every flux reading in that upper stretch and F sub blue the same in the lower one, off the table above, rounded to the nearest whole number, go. 292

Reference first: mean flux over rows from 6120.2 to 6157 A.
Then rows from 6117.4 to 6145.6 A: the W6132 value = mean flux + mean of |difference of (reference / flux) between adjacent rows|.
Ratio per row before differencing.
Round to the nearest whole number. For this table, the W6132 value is 292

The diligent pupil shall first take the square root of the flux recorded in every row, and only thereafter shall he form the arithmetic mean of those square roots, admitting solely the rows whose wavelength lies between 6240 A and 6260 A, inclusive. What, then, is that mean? 16.6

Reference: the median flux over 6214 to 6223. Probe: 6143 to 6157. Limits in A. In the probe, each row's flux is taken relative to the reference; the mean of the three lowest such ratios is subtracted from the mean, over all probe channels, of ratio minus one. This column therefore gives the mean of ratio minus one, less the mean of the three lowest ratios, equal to -0.988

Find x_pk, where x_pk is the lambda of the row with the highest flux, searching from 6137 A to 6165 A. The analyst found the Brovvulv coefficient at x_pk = 6141.38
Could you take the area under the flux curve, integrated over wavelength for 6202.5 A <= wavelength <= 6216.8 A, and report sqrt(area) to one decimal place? 64.4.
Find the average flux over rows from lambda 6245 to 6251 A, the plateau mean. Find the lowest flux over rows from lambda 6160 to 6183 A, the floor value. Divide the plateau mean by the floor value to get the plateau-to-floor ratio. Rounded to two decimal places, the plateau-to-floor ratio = 1.12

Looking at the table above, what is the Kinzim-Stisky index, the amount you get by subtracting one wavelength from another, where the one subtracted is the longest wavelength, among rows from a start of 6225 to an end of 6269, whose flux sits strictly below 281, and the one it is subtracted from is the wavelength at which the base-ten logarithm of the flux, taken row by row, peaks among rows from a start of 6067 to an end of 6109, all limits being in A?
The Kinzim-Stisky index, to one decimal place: -190.3 A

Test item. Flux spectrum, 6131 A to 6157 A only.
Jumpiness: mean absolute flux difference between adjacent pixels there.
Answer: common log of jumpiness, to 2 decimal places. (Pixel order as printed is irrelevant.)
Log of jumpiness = 1.05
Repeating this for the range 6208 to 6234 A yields 1.22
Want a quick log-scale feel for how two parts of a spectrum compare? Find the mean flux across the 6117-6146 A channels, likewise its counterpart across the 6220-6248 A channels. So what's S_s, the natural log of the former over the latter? 0.076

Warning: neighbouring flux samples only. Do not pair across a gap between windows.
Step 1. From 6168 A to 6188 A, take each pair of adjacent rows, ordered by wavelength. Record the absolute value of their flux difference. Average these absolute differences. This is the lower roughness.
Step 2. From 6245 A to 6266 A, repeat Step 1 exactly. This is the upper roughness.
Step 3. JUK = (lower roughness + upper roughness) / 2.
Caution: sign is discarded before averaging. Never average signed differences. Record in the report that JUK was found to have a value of 15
